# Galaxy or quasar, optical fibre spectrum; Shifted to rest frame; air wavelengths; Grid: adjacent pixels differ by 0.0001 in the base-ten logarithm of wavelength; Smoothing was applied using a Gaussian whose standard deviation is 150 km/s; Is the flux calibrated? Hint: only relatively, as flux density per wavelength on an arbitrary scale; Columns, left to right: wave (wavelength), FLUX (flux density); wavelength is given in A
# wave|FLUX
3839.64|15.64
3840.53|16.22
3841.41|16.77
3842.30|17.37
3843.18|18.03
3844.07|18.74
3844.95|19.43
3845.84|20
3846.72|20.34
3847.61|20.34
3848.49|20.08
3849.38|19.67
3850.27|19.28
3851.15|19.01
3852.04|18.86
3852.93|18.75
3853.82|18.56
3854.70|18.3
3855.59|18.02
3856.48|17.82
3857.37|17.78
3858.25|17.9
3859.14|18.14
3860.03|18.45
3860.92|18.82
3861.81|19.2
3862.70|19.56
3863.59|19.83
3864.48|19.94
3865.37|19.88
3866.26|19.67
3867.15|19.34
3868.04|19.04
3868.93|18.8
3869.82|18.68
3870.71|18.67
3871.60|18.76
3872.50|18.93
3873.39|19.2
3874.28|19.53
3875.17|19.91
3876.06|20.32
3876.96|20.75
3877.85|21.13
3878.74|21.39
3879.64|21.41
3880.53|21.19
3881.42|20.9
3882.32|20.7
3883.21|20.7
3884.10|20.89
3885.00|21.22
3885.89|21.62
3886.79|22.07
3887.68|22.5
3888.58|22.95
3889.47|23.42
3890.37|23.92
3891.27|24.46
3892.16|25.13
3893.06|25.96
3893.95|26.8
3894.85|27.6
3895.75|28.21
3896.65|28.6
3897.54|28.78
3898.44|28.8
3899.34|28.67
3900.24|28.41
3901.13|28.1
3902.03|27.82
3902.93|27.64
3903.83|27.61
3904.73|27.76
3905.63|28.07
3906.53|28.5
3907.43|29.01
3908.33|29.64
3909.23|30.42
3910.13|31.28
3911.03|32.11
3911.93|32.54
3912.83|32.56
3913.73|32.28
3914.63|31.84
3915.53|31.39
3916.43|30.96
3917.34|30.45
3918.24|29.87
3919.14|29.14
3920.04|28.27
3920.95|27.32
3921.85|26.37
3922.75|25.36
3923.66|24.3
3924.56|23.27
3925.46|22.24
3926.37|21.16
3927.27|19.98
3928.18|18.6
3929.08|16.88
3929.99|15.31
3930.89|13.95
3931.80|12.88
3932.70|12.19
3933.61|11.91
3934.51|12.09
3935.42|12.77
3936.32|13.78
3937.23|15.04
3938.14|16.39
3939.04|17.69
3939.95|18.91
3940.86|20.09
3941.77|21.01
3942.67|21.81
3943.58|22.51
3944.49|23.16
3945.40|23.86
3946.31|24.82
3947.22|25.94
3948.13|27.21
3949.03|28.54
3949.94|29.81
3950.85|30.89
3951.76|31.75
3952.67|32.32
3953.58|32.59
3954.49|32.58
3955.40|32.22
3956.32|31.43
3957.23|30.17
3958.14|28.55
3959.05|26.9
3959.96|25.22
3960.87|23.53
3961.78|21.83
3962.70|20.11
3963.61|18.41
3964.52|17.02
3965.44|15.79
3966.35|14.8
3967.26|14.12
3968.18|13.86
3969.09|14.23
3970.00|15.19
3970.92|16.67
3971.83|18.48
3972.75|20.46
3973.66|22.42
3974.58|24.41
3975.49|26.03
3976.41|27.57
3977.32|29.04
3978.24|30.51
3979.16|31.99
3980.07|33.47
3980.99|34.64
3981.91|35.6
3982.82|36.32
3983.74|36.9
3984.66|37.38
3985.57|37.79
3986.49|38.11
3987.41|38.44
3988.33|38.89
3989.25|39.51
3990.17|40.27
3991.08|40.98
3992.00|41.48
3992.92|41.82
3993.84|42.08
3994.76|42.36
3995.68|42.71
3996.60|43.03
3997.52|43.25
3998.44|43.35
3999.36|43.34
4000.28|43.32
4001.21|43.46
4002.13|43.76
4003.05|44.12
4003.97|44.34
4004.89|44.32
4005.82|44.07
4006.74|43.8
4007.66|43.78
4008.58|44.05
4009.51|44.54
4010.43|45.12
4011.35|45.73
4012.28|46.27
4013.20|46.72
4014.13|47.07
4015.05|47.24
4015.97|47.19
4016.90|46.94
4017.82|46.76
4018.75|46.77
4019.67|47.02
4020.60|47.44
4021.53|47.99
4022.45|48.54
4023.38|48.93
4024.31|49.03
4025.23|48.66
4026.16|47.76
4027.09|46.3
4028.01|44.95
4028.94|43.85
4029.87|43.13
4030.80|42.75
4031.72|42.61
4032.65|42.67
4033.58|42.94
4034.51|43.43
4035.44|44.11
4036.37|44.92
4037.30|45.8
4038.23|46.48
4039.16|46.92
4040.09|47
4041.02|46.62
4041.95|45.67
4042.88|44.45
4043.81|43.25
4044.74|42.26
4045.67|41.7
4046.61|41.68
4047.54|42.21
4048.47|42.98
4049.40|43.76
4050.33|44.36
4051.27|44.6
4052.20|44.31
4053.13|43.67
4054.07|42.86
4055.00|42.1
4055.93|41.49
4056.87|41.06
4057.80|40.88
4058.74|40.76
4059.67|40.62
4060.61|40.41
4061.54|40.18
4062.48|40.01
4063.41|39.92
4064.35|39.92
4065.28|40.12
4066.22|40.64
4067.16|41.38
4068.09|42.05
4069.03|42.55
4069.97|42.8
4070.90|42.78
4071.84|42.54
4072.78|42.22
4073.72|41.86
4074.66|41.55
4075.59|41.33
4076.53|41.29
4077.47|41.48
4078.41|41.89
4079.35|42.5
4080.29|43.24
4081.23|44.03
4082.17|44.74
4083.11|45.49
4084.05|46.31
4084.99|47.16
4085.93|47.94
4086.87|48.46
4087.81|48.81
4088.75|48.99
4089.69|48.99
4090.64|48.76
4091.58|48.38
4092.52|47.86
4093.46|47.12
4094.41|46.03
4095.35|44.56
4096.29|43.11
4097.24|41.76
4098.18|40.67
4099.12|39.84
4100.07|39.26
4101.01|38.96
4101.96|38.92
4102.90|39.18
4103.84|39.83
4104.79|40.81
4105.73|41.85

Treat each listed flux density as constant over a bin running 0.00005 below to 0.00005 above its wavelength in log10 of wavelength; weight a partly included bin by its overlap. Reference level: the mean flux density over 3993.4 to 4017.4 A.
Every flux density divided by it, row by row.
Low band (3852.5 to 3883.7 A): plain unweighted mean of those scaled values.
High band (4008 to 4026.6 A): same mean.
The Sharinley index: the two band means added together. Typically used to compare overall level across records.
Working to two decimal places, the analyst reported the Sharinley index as 1.49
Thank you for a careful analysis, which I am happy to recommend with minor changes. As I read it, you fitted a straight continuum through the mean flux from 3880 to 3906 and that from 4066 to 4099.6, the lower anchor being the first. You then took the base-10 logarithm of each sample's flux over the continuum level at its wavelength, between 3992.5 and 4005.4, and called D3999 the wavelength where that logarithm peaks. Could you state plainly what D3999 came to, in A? 4003.97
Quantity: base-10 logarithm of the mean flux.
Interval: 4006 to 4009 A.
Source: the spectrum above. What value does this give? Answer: 1.64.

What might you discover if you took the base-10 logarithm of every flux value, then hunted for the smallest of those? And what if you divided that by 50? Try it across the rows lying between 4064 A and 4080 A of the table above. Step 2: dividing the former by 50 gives 0.032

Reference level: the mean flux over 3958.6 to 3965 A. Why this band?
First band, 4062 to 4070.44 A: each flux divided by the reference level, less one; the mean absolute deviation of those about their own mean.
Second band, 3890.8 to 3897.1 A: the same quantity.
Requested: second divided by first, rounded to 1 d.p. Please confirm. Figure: 1.3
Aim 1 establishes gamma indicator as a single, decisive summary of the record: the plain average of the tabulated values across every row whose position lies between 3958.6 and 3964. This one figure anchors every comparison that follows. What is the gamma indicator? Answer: 23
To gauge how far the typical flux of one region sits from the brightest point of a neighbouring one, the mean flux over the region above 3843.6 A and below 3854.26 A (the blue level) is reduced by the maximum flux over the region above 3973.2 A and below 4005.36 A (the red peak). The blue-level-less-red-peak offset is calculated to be -25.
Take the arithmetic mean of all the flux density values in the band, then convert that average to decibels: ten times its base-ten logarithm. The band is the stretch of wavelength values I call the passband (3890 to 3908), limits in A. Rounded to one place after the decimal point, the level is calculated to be 14.4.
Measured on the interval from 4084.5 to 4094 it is 16.8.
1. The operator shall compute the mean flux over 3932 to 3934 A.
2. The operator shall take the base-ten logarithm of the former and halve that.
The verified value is 0.54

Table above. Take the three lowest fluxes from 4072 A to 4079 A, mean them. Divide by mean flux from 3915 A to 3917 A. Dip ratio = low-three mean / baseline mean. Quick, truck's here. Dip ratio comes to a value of 1.33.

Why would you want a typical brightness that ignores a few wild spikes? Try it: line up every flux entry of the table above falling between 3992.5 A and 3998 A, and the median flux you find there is 42.5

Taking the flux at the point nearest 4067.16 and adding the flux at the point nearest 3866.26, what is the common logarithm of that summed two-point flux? 1.79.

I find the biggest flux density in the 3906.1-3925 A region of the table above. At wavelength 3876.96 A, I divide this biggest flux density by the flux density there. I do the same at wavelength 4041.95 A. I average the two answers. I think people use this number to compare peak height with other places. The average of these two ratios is 1.1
